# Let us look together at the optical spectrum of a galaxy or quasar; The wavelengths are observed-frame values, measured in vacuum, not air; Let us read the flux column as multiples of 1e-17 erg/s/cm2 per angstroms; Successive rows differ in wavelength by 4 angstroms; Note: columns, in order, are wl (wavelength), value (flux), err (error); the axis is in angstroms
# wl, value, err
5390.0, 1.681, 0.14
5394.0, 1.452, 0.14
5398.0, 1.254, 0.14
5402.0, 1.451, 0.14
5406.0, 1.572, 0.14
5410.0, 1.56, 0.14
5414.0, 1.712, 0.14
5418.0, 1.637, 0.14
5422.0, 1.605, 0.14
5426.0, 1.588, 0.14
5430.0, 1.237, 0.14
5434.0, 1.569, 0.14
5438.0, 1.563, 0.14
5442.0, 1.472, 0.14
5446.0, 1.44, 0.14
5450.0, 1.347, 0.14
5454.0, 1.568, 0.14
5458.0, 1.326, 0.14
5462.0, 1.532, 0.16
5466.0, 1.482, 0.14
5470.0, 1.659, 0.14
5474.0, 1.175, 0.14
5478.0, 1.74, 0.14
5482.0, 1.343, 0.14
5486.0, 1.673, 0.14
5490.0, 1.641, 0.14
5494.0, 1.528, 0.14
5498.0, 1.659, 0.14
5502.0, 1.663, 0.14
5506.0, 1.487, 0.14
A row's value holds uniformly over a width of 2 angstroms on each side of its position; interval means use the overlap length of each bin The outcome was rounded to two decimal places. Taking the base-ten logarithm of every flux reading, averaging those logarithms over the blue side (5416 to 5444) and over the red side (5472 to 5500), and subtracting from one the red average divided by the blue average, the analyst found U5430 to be -0.01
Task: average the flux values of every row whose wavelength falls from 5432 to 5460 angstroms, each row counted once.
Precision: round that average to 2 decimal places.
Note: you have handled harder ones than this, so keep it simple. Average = 1.47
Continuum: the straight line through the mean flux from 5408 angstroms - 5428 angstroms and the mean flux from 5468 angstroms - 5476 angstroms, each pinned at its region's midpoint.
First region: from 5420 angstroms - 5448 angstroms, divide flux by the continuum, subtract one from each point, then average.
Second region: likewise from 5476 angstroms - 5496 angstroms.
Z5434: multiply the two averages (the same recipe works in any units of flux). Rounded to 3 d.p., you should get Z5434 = -0.007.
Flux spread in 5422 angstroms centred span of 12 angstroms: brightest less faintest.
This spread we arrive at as 0.05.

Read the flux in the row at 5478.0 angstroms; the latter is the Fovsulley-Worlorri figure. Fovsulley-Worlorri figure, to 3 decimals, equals 1.740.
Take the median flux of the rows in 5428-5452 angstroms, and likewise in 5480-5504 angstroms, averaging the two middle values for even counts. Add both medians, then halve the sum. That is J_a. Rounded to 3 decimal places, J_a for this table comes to 1.553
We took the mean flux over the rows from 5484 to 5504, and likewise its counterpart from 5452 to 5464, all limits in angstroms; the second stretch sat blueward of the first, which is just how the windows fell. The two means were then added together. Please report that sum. 3.11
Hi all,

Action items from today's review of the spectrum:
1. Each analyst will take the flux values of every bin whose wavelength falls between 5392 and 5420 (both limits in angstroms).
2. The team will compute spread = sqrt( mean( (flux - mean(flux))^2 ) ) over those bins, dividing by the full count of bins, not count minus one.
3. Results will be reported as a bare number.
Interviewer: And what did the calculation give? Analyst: 0.14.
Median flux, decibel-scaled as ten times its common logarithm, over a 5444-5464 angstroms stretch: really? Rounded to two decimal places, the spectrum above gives 1.58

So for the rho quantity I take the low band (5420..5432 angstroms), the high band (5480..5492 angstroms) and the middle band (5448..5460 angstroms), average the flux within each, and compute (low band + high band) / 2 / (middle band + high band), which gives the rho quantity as 0.511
